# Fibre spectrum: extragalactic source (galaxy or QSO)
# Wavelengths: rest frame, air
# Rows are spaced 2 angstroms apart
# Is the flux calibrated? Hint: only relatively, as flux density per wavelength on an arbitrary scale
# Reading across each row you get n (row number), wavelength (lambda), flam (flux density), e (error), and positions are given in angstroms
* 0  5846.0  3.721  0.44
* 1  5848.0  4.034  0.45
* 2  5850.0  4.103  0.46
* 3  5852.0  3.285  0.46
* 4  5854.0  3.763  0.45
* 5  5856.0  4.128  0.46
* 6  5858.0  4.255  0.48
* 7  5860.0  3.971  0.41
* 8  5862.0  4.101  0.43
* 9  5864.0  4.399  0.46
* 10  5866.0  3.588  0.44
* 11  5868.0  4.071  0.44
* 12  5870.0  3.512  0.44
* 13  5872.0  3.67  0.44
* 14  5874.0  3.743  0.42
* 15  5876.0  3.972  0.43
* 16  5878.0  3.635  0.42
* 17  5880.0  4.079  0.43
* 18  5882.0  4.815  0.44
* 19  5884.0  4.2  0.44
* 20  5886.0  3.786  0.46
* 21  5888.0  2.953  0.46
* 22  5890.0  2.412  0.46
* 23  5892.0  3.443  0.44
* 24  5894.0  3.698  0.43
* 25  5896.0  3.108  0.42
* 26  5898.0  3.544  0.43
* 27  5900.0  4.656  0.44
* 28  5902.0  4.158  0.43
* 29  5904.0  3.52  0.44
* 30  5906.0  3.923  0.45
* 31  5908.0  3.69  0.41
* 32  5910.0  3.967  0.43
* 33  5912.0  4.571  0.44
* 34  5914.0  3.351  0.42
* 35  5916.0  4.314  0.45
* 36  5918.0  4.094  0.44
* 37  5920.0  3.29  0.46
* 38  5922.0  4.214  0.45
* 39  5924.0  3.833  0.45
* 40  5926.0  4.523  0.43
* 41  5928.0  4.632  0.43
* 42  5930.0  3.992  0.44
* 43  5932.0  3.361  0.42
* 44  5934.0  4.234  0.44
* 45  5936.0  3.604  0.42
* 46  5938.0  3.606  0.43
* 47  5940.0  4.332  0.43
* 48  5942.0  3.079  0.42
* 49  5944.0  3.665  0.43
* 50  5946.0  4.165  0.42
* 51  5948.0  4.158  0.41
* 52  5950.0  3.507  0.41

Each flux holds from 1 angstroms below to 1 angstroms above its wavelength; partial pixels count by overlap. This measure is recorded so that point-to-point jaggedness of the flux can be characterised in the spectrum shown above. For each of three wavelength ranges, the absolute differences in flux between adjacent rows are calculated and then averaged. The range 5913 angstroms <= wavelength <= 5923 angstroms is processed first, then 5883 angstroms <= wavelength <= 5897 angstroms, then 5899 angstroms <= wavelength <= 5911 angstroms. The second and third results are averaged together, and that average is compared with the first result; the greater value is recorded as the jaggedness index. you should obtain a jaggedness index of 0.728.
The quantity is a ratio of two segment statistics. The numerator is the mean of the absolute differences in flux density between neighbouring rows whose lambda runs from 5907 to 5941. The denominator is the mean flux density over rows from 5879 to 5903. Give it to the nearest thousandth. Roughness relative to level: 0.162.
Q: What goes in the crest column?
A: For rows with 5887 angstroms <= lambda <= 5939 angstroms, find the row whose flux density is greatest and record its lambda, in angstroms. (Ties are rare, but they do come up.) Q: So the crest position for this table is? 5900.0 angstroms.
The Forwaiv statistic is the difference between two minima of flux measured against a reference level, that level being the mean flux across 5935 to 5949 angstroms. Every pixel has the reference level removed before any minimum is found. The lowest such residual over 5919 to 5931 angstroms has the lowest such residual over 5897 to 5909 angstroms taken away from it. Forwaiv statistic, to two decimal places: -0.23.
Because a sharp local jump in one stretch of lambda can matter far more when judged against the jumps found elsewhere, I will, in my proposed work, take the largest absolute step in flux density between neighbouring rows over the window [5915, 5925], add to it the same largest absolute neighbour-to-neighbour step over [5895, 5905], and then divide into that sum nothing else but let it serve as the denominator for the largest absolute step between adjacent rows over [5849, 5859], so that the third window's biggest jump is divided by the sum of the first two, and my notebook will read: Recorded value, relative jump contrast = 0.40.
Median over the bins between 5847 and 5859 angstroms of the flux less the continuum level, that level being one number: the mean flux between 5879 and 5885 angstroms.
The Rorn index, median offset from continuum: -0.3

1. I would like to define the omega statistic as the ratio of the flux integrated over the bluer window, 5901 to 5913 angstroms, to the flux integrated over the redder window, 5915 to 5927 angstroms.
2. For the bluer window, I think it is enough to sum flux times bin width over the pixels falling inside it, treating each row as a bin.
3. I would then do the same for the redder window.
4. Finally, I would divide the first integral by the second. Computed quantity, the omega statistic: 0.98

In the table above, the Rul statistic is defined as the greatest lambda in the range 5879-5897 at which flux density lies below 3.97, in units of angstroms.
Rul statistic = 5896.0 angstroms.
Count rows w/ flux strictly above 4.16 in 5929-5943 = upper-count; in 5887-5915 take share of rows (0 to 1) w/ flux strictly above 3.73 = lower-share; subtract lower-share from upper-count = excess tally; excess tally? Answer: 1.6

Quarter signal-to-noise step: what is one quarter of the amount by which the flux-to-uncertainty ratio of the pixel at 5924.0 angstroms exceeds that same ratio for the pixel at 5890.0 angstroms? 0.82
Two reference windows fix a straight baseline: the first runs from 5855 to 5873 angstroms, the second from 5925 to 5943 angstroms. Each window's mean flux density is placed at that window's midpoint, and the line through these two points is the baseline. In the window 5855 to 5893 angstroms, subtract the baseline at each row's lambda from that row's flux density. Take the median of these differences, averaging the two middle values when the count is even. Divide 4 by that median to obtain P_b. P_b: 1438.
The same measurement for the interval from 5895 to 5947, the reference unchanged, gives 1927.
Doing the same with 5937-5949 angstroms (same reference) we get -351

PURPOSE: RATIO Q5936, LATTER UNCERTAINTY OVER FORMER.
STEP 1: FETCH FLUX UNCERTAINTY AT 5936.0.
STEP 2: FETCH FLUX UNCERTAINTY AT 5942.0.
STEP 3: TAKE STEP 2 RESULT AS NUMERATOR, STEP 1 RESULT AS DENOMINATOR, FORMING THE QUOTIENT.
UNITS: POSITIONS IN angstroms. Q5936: 1.00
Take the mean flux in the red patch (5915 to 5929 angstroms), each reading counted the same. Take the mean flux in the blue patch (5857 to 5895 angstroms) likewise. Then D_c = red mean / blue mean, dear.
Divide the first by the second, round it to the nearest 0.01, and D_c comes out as 1.08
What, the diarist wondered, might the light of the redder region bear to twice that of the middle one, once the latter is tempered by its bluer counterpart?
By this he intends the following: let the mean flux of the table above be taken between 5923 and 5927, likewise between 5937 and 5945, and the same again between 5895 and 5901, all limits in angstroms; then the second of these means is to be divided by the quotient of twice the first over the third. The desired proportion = 1.66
